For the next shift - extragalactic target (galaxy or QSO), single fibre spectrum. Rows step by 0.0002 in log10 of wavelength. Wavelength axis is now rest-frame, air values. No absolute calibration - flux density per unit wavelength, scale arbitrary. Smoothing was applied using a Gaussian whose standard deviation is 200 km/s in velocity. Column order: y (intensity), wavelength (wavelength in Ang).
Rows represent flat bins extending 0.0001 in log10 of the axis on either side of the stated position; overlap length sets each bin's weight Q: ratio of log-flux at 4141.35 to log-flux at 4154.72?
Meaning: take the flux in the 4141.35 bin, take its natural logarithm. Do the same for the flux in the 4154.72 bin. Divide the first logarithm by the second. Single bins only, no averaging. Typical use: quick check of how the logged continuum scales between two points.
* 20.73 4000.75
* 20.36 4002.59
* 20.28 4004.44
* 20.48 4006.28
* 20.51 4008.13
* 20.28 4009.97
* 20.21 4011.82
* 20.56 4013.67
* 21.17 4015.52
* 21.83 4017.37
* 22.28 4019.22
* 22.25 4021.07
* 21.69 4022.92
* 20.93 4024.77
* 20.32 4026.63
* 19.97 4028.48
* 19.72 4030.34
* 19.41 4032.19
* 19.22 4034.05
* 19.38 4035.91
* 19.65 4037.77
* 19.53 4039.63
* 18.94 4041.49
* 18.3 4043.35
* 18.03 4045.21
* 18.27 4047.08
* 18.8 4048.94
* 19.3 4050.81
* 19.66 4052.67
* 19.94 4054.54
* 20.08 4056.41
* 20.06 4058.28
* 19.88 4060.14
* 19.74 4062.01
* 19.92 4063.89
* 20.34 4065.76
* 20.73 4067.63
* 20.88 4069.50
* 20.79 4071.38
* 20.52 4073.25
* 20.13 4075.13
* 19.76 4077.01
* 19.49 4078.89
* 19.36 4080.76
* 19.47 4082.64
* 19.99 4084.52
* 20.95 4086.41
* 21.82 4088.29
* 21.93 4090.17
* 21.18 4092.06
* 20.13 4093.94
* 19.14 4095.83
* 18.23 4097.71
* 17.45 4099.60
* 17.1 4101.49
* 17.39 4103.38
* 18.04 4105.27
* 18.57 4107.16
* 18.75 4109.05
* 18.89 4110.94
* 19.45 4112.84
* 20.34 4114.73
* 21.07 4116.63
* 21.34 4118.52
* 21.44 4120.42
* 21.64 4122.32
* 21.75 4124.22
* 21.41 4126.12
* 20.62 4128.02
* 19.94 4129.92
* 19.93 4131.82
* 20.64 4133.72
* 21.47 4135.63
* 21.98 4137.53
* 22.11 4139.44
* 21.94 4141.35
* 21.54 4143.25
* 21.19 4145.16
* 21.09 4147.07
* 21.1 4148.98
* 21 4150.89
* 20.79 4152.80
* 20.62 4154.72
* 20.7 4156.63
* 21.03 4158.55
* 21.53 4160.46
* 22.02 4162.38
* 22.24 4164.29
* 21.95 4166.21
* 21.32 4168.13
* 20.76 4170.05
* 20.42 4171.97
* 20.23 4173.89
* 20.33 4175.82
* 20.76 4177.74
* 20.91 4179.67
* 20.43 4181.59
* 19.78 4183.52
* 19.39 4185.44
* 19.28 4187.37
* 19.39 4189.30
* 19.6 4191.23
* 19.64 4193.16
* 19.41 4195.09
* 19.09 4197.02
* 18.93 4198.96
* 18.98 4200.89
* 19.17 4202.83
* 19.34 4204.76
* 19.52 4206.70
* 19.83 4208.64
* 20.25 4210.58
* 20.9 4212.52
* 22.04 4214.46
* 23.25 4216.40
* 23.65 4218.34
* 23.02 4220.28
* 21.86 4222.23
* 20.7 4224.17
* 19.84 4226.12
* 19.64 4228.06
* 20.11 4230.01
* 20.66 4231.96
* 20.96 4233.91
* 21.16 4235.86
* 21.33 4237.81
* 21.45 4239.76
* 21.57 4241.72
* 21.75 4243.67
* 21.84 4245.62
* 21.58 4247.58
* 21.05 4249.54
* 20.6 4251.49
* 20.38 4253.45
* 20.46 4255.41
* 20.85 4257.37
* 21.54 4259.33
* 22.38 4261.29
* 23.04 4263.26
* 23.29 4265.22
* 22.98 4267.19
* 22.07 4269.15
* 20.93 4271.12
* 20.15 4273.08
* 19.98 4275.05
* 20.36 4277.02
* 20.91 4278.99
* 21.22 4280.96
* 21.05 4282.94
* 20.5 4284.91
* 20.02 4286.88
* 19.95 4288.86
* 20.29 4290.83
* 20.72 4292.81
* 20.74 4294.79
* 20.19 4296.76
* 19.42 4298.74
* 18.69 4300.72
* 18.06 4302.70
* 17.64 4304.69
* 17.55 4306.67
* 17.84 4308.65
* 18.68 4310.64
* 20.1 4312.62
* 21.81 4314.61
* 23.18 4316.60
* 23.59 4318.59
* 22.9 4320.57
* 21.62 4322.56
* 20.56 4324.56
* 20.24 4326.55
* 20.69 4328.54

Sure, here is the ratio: 1.021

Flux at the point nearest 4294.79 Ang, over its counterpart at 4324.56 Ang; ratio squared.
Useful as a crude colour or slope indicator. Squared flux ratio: 1.02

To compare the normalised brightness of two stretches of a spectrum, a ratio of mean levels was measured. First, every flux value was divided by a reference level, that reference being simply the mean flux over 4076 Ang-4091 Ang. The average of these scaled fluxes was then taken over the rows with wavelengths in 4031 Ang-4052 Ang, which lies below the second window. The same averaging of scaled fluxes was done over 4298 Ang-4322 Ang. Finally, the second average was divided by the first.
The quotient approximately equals 1.05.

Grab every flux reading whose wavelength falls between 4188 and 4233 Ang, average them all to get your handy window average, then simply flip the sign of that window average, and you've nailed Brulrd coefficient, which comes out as -20.4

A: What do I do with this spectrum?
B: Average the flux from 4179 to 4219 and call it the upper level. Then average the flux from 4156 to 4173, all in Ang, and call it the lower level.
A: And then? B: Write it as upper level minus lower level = -1.2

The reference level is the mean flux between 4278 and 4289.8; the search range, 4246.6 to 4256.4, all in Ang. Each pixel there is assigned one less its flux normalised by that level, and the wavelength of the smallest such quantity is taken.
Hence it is 4247.58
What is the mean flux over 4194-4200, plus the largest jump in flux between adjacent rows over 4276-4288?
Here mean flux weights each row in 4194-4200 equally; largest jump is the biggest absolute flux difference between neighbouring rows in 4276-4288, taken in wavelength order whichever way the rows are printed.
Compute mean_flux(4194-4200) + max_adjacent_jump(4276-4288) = 19.7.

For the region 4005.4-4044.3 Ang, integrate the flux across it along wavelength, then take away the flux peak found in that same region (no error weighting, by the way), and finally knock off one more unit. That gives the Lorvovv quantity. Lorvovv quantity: 767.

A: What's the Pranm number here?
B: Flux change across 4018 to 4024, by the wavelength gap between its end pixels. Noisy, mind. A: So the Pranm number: -0.16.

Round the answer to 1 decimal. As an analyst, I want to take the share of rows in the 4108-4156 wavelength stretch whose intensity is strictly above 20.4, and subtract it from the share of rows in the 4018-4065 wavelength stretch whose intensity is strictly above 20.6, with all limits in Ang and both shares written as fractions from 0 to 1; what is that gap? -0.6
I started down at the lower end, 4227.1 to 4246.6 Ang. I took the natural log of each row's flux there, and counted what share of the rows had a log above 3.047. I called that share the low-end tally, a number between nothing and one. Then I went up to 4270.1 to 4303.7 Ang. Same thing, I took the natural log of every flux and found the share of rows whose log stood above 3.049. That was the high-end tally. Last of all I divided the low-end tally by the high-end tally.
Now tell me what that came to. 10.2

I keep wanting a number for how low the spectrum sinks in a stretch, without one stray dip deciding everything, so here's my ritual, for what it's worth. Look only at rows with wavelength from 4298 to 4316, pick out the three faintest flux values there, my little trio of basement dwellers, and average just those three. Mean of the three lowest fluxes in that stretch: 17.7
